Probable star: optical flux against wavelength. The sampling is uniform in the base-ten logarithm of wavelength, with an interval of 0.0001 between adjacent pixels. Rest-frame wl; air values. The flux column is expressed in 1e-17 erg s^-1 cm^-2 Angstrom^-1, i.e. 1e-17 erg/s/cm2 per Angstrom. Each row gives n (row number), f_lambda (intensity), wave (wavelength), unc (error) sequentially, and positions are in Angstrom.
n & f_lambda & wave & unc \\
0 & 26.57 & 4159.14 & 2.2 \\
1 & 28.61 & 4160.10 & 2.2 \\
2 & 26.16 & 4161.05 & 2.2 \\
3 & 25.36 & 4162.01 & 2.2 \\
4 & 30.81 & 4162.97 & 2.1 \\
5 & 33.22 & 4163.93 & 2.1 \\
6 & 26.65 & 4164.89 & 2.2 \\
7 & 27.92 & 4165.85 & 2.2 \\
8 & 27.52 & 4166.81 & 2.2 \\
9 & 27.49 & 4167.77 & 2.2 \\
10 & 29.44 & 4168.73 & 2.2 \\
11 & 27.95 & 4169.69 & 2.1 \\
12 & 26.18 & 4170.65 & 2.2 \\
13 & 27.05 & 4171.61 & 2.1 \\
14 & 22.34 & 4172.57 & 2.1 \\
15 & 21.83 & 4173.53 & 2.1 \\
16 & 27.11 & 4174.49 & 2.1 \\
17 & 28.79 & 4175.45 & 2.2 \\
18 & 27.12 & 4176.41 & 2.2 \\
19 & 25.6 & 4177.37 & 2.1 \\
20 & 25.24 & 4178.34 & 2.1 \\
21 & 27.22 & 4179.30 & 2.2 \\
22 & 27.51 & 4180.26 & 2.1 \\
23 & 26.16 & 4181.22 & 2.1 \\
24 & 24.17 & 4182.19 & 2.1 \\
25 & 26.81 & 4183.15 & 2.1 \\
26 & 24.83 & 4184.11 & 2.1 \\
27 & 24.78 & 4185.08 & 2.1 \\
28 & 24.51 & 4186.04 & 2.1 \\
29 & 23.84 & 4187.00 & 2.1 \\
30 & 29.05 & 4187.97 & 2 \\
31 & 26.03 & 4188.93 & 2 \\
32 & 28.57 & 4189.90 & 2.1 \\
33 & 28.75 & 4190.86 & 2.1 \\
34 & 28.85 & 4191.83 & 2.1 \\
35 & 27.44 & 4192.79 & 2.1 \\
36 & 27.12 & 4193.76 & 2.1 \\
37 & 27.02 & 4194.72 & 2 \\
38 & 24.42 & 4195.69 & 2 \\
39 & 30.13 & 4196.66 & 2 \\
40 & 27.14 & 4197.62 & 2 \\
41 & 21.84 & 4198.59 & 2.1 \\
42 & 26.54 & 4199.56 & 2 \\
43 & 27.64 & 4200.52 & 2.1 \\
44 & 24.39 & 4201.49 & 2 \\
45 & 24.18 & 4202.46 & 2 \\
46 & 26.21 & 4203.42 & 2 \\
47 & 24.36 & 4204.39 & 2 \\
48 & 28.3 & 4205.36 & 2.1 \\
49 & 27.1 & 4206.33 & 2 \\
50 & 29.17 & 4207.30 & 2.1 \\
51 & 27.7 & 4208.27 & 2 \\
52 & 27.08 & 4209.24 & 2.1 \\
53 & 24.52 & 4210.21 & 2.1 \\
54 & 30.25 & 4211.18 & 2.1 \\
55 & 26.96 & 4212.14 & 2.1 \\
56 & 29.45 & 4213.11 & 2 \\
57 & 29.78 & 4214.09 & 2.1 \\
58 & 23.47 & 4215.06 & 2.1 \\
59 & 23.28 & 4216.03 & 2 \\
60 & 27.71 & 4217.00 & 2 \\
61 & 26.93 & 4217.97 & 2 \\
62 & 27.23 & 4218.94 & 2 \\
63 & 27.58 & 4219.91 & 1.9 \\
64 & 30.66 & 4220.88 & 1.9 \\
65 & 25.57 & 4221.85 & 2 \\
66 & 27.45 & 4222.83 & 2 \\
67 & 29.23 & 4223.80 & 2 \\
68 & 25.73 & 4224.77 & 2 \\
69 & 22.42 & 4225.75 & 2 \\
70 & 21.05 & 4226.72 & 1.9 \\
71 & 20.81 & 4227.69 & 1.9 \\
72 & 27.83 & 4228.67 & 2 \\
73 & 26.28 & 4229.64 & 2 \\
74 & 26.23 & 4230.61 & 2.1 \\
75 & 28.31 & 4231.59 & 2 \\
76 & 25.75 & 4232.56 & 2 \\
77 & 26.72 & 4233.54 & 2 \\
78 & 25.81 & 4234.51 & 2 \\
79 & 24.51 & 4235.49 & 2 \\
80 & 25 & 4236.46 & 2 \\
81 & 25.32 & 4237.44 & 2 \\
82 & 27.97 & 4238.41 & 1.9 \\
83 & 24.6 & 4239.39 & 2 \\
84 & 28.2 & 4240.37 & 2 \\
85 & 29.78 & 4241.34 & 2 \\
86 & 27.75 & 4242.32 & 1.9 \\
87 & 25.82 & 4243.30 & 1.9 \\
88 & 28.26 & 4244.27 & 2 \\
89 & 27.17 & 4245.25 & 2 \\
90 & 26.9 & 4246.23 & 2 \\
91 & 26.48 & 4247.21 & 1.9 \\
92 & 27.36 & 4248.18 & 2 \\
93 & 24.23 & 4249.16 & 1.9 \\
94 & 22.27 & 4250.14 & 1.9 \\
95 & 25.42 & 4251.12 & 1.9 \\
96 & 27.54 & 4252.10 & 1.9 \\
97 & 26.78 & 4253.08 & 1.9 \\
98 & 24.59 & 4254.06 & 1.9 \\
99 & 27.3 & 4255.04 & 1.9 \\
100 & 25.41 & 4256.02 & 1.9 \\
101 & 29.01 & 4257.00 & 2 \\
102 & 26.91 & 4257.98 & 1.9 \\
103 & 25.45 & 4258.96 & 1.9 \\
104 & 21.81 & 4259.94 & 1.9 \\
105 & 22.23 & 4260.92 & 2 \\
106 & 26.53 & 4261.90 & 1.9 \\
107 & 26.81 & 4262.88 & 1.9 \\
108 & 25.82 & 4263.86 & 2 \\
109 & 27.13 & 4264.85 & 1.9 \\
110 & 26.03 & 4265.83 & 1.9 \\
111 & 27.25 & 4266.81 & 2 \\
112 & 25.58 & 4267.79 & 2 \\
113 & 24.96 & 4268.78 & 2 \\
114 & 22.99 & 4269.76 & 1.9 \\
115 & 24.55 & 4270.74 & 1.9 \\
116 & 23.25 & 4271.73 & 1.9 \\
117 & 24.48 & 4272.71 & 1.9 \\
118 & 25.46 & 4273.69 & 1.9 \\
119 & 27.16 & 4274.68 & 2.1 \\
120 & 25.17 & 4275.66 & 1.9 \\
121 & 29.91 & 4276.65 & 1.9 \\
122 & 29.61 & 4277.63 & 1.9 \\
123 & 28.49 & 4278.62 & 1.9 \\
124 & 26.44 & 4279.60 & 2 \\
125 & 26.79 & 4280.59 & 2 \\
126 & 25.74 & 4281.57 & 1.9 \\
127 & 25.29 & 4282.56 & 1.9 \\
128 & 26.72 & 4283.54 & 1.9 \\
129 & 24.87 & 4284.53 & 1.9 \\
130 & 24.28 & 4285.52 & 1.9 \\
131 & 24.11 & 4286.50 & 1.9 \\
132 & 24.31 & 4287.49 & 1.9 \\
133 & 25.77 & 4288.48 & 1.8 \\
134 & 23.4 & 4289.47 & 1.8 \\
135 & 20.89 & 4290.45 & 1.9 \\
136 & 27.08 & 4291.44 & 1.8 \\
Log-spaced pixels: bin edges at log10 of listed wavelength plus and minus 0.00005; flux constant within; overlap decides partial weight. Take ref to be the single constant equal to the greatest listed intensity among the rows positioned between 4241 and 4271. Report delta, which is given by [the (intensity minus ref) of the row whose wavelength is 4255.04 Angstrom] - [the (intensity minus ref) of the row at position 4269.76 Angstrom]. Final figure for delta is 4.3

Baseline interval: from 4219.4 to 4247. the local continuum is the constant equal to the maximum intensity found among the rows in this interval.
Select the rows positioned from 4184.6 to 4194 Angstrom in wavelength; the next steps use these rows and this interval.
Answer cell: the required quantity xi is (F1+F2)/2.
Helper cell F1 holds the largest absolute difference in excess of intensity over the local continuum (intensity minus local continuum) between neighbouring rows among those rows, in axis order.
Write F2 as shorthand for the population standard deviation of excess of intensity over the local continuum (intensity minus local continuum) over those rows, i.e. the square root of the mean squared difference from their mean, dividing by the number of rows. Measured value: 3.54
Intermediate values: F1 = 5.2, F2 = 1.9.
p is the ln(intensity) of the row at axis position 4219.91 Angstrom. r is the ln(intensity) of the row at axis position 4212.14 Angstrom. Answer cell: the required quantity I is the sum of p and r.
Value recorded 6.61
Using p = 3.32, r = 3.29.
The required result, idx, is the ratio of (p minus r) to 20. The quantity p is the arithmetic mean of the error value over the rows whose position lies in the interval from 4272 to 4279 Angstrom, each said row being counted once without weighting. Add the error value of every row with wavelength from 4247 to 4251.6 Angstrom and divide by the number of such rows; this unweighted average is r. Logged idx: 0.000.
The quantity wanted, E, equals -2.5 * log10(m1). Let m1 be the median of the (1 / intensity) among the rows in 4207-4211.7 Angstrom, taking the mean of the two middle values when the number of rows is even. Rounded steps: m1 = 0.0361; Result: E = 3.61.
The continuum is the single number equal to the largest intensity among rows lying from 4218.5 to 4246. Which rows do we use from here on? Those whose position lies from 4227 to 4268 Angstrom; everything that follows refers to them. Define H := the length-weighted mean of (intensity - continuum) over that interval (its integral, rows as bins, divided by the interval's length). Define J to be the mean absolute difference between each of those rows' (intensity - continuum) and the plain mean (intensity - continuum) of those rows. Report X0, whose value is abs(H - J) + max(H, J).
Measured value 7.40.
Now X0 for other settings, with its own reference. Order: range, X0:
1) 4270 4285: 7.46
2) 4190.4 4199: 7.06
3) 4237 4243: 6.50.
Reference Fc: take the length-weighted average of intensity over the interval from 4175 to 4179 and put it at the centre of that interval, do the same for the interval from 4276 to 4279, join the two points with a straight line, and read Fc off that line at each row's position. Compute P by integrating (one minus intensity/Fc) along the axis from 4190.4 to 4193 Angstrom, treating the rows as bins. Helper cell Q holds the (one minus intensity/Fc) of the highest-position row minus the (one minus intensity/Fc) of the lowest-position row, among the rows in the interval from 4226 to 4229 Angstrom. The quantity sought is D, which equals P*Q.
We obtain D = 0.03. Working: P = -0.14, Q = -0.24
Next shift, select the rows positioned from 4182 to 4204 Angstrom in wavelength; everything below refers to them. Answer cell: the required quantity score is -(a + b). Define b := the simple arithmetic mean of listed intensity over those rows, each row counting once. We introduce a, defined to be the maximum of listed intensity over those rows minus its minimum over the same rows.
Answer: -34.6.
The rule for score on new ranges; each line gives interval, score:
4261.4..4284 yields -33.1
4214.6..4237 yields -35.7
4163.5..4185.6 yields -38.0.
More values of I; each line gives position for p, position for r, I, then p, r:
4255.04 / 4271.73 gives 6.45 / 3.31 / 3.15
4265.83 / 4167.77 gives 6.57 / 3.26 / 3.31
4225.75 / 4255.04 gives 6.42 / 3.11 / 3.31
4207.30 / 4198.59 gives 6.46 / 3.37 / 3.08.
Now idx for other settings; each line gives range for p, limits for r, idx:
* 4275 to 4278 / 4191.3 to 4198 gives -0.007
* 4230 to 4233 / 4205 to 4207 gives -0.001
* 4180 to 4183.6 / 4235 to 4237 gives 0.005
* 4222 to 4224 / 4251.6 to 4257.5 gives 0.004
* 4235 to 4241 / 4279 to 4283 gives 0.002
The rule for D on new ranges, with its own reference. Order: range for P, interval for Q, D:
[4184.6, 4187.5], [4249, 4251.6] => -0.01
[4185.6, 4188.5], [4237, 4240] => 0.00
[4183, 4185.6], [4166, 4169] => -0.01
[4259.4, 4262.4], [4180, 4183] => 0.07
